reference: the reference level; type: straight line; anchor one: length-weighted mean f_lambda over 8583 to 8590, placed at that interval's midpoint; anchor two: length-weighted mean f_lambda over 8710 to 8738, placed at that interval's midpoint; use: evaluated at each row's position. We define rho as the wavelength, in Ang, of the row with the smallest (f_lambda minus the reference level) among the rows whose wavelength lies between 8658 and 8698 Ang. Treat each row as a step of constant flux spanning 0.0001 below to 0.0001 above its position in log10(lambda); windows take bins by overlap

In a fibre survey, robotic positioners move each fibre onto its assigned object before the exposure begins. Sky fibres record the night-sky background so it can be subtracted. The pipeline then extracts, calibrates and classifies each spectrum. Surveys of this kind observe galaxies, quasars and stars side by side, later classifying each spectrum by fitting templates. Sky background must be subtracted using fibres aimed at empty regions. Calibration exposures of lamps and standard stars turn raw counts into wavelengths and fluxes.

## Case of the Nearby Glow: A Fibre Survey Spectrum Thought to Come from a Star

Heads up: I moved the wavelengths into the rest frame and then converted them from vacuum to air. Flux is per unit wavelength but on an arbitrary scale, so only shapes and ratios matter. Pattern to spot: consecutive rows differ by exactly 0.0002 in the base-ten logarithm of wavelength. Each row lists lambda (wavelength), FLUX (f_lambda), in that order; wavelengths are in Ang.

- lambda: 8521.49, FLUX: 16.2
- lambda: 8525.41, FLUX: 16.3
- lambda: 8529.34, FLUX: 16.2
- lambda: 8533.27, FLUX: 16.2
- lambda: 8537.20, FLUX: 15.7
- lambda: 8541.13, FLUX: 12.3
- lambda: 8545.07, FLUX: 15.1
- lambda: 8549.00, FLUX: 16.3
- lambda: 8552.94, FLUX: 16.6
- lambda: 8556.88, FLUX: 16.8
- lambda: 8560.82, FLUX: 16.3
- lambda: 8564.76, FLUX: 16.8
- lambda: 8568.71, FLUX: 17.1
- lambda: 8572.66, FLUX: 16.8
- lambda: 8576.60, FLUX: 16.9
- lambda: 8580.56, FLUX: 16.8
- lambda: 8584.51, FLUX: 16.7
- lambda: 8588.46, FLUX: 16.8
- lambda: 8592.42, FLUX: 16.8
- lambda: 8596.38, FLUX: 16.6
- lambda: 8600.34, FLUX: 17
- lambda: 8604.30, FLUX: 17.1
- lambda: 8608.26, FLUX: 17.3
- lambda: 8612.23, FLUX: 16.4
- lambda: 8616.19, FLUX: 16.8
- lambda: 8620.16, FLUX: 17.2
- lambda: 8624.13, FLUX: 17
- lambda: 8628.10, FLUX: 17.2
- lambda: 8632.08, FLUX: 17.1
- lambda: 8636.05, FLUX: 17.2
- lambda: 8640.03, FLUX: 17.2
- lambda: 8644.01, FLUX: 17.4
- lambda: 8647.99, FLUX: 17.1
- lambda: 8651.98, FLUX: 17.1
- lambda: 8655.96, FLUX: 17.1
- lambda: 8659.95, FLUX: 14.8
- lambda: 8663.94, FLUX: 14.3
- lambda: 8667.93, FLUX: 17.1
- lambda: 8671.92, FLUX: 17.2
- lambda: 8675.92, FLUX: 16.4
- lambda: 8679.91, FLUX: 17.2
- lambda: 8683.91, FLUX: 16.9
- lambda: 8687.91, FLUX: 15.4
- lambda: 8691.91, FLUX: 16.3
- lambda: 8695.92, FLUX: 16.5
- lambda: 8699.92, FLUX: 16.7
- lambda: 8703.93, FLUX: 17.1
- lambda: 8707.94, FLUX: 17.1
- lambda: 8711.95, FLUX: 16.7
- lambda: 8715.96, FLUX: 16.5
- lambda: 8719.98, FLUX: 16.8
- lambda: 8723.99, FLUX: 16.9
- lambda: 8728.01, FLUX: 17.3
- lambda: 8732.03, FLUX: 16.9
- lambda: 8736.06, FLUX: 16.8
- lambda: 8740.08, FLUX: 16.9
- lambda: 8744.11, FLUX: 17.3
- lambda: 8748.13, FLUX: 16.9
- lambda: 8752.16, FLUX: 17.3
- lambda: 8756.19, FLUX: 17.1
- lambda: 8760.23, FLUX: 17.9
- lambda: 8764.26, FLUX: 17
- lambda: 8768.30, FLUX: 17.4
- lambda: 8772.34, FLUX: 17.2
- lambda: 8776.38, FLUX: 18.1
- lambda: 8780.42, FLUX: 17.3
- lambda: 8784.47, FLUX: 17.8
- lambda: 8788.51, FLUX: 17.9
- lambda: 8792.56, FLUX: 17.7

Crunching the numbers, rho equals 8663.94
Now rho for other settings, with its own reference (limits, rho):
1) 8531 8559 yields 8541.13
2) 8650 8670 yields 8663.94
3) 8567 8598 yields 8596.38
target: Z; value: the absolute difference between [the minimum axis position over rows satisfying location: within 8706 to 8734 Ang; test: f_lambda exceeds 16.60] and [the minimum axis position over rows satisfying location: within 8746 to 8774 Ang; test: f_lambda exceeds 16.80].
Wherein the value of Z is 40.2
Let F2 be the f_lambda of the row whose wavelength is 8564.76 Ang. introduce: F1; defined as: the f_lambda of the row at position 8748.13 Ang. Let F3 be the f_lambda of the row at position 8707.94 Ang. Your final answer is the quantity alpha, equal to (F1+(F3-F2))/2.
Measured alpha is 8.6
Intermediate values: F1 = 16.9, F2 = 16.8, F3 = 17.1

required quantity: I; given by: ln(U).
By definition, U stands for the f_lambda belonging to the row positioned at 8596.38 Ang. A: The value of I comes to 2.81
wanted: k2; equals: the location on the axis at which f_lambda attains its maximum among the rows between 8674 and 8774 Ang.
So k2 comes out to 8760.23 Ang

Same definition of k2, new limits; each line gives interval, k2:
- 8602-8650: 8644.01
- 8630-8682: 8644.01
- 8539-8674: 8644.01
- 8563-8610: 8608.26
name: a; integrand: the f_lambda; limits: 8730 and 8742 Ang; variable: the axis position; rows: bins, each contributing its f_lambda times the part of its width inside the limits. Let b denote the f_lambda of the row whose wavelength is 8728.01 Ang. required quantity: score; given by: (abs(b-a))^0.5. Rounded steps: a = 202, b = 17.3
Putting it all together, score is 13.6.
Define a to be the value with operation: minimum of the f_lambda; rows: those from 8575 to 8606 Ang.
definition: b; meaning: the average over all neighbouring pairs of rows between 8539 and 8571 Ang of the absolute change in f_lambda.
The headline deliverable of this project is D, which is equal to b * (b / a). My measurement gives 0.041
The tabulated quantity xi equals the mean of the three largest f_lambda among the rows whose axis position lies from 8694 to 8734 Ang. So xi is 17.2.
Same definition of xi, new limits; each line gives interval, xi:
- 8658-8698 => 17.2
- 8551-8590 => 16.9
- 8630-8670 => 17.3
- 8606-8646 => 17.3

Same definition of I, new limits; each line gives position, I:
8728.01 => 2.85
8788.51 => 2.88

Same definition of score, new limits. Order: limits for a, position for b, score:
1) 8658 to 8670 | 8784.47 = 12.9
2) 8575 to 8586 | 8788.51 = 12.9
